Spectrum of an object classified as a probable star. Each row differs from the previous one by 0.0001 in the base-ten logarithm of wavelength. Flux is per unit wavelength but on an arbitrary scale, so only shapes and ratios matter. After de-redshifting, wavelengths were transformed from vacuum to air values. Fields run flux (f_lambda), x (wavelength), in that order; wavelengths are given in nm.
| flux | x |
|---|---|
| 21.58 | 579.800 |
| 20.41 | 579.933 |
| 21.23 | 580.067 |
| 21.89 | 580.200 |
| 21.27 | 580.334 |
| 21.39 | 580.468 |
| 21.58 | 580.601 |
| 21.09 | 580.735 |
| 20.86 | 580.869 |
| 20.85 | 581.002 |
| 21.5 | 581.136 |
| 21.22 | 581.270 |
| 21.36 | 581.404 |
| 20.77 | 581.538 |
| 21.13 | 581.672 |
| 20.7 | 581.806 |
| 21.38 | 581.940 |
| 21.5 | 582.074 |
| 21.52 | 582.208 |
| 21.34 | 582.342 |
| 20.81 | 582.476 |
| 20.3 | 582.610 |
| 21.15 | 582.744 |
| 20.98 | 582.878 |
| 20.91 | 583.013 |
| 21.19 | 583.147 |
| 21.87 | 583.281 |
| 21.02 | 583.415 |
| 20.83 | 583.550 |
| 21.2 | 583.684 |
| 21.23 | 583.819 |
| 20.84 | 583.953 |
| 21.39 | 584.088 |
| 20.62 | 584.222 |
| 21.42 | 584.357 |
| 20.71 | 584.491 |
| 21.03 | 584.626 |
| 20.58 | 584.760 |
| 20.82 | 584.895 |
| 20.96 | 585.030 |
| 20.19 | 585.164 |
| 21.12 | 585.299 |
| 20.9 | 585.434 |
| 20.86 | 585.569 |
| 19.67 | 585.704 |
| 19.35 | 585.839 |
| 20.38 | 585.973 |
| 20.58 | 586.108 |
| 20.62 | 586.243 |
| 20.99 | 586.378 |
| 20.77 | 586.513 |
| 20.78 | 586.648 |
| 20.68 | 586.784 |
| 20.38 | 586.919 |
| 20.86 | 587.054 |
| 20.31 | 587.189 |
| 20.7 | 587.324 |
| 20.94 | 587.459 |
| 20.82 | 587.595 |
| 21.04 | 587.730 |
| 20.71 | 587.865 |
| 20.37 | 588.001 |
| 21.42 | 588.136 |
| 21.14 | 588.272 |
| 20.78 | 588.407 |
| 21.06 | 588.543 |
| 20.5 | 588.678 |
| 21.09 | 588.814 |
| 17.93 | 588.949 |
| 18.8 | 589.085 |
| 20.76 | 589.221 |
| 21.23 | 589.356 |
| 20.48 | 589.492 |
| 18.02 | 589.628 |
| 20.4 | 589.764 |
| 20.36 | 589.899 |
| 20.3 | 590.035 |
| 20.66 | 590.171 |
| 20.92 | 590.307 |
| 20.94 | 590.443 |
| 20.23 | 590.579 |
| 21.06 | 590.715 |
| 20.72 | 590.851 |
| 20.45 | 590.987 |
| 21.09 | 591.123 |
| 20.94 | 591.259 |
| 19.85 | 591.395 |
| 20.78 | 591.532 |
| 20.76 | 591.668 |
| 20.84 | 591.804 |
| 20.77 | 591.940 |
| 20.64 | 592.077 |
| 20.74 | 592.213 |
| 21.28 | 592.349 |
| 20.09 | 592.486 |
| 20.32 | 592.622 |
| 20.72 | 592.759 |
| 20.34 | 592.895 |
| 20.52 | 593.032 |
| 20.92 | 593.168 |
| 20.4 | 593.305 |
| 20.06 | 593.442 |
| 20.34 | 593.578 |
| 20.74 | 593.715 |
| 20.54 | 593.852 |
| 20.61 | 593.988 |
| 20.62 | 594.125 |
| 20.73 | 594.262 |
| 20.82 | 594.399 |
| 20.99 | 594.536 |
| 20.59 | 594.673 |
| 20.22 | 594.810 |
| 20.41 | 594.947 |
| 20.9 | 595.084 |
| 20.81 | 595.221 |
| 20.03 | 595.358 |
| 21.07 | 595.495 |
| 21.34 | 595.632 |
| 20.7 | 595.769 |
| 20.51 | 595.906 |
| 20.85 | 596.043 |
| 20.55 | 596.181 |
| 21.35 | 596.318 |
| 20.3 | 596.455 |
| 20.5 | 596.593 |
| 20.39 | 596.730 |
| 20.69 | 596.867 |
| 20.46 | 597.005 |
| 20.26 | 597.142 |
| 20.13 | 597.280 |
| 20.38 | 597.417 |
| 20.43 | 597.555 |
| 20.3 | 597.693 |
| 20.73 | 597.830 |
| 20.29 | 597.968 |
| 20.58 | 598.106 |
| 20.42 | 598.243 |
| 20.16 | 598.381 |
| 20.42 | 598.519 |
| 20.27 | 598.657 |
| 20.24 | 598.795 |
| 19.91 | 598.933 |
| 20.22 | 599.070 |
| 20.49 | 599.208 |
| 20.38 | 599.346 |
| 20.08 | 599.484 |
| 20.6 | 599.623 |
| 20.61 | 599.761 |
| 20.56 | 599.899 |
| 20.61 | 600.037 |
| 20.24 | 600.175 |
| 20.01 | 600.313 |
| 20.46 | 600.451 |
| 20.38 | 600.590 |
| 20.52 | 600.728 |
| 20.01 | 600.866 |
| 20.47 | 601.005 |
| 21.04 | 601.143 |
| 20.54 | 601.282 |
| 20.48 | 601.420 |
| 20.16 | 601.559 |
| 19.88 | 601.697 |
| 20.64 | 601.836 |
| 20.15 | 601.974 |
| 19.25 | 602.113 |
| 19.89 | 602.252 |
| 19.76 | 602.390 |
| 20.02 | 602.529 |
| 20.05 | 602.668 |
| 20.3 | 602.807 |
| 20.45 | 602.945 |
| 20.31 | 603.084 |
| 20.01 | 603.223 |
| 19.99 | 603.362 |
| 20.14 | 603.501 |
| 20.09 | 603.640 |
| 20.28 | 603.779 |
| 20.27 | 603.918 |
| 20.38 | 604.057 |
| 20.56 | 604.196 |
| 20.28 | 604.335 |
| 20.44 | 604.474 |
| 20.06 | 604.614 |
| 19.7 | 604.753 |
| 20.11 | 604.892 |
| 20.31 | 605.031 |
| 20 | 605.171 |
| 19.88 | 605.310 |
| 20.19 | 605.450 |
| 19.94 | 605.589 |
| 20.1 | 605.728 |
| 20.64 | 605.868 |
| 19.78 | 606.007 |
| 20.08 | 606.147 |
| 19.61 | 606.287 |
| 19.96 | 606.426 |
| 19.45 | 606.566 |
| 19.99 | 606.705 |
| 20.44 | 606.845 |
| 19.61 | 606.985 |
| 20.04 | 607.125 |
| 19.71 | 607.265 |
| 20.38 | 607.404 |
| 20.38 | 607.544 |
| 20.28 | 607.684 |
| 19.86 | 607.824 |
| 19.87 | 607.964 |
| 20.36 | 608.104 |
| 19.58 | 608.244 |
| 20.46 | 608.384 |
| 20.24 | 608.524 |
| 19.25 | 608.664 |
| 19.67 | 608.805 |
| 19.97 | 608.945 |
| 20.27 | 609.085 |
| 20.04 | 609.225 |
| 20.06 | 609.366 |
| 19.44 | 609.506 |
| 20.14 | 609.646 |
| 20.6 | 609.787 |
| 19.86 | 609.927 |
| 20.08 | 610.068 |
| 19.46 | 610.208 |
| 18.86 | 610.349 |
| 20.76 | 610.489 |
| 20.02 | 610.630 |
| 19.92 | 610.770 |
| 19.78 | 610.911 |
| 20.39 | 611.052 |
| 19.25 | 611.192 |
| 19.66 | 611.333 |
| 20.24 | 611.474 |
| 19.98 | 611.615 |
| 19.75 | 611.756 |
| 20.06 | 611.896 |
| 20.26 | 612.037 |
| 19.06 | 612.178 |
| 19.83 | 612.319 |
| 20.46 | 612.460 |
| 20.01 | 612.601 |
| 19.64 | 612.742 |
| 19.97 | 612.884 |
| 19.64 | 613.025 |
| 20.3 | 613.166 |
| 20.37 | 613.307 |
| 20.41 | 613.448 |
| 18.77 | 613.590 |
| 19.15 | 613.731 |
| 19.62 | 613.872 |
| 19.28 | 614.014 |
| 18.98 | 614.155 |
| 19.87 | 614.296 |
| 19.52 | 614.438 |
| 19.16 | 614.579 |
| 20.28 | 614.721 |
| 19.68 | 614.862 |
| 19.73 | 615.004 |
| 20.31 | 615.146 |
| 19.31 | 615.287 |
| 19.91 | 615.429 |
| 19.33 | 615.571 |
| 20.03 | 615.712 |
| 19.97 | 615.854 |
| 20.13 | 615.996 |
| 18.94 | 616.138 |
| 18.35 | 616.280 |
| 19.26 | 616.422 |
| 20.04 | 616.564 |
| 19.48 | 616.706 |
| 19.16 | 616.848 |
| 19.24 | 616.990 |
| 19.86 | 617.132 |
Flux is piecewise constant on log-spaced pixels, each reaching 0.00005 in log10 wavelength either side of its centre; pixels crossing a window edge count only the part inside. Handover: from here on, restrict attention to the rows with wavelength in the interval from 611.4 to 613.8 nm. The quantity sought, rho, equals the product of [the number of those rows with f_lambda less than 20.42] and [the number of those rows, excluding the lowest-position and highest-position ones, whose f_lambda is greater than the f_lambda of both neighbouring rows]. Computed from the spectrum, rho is 64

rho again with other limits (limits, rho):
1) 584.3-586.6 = 16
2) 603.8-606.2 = 70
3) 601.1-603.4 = 36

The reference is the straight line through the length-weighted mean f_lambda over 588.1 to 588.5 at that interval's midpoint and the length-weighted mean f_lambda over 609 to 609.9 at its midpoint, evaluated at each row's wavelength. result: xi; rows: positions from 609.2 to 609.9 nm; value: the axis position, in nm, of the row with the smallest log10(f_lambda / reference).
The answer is 609.506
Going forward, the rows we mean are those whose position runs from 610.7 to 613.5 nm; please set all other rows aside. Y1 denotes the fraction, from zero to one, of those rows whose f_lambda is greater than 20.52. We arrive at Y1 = 0.00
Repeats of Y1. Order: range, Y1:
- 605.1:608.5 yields 0.04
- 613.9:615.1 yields 0.00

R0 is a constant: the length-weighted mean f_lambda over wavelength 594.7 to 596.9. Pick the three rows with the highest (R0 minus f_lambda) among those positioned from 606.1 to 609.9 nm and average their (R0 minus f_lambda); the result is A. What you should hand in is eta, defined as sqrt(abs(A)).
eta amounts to 1.14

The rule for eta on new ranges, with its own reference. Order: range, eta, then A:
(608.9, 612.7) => 1.27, 1.61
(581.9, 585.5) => 0.56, 0.31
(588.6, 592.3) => 1.56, 2.42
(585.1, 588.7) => 0.97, 0.93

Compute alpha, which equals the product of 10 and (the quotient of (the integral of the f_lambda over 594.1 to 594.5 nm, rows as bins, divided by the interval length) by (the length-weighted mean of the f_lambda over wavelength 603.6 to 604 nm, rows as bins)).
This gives 10.2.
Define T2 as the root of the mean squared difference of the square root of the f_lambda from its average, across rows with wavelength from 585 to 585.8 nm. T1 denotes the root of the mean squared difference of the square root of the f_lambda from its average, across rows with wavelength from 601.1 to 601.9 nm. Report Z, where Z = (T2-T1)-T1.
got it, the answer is -0.02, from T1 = 0.040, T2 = 0.057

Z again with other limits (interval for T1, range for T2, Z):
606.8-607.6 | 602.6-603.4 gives -0.05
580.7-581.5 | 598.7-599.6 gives -0.03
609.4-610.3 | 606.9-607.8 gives -0.06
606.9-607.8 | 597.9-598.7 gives -0.05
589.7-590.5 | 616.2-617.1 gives 0.00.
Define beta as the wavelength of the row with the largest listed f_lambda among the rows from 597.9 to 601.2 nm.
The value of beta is 601.143 nm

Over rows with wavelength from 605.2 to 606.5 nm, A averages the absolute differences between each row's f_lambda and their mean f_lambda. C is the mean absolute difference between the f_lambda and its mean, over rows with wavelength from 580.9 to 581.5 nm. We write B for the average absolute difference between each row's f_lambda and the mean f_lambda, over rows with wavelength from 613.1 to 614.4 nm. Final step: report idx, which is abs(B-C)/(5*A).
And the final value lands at 0.32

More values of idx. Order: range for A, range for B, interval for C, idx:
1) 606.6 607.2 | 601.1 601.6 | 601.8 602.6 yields 0.07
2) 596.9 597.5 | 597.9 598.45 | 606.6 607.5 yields 0.21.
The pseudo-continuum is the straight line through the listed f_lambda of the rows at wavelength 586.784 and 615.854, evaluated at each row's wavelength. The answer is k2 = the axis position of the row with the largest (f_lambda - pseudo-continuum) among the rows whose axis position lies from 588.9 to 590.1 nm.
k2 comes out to 589.356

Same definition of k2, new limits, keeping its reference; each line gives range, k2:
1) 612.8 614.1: 613.448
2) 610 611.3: 610.489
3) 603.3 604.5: 604.196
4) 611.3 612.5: 612.460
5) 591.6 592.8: 592.349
